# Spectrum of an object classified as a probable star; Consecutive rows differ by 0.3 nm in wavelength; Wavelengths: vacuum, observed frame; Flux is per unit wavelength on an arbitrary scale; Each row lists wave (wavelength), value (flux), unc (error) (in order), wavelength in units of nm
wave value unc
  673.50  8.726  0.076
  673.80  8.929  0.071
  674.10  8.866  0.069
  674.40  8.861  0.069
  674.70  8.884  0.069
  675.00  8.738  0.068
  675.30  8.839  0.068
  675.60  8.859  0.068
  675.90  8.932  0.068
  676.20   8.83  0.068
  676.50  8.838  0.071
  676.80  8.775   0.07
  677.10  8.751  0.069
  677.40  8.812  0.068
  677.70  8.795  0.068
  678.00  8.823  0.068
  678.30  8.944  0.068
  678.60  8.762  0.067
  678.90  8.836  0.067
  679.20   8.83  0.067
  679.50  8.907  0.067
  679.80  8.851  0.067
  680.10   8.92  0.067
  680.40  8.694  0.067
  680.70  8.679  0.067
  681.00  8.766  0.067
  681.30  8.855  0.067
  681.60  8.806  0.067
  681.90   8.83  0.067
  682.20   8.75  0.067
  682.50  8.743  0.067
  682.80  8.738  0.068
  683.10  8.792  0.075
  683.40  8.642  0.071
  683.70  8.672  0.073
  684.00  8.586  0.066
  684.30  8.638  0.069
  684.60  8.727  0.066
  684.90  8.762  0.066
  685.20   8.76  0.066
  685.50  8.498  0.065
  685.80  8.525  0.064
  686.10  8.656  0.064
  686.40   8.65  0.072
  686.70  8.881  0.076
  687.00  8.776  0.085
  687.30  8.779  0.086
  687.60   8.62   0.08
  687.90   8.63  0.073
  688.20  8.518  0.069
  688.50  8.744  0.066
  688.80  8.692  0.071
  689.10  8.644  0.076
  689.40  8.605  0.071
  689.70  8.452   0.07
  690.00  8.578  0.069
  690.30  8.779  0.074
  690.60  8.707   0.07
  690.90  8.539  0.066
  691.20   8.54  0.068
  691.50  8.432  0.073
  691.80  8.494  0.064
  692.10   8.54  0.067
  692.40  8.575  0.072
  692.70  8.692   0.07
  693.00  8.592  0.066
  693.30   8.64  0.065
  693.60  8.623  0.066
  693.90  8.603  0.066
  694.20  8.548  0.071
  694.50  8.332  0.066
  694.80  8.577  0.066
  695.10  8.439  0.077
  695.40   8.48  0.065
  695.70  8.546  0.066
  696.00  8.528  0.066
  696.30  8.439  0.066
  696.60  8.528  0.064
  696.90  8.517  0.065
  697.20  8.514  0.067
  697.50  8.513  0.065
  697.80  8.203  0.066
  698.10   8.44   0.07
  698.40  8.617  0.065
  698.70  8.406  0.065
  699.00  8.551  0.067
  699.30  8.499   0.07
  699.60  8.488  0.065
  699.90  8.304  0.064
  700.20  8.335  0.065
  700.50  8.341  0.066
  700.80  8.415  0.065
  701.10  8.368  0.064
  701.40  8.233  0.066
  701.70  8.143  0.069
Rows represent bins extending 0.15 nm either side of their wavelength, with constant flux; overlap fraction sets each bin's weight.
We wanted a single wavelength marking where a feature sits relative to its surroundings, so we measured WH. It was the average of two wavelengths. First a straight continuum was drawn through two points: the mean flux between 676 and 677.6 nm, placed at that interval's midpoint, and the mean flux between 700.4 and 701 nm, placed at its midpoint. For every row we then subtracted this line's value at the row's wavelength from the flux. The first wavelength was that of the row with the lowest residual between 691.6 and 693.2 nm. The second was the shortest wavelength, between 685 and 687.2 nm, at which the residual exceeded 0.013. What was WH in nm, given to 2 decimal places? 688.50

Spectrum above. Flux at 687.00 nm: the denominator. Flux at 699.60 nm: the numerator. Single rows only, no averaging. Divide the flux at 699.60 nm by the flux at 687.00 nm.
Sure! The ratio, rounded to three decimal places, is 0.967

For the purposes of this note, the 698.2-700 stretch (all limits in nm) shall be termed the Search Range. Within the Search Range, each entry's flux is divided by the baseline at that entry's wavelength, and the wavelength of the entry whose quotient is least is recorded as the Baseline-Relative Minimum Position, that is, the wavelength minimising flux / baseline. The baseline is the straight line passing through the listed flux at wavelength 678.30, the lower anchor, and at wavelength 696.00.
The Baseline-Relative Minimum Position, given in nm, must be 699.90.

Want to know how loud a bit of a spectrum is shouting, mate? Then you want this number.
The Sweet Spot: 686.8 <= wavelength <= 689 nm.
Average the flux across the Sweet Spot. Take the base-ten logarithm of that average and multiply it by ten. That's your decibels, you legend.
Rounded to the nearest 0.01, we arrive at 9.39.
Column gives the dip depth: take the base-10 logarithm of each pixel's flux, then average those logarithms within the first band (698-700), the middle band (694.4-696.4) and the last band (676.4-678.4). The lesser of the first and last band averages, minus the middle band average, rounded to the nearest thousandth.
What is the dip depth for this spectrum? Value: 0.000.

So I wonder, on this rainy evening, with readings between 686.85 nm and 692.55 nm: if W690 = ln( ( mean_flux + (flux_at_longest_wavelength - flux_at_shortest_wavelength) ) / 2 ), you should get 1.44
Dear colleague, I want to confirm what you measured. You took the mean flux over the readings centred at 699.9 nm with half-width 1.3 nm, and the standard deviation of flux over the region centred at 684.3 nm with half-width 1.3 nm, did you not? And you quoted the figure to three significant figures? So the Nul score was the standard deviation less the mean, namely -8.32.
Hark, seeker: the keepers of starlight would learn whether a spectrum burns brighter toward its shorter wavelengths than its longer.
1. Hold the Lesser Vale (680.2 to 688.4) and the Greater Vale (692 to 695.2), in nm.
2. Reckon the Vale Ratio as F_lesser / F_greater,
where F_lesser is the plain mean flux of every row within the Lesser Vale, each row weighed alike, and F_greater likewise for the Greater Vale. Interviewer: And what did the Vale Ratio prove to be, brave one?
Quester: 1.017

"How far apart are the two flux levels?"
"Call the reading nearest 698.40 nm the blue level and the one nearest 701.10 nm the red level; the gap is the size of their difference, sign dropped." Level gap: 0.25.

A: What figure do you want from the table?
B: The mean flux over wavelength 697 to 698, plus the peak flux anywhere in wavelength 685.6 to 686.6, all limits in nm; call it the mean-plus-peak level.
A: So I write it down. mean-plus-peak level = 17.1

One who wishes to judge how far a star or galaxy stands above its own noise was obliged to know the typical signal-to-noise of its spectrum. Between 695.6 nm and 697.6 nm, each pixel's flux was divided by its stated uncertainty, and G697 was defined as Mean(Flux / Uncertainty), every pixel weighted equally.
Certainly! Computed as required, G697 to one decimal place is 129.8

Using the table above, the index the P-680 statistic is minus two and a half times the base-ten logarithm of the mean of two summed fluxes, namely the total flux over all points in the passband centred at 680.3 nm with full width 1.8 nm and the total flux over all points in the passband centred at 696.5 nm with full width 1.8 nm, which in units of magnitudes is -4.29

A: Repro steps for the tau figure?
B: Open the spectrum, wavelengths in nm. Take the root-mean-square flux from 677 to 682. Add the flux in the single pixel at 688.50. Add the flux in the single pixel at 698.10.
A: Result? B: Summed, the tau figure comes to 26.0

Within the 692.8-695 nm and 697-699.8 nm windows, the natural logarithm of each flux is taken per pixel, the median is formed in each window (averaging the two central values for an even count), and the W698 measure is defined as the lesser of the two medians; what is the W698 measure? 2.14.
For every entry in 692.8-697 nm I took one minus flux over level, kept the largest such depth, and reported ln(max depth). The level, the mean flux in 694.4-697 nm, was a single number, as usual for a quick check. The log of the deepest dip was -4.0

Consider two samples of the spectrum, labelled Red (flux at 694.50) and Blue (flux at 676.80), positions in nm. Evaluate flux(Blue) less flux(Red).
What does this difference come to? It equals 0.44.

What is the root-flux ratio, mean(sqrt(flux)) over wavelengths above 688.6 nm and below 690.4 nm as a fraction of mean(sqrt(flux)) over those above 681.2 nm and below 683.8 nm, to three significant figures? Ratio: 0.992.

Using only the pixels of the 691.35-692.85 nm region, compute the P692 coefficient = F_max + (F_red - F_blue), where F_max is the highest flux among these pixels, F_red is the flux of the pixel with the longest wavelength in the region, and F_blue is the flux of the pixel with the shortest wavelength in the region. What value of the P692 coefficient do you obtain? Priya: 8.95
